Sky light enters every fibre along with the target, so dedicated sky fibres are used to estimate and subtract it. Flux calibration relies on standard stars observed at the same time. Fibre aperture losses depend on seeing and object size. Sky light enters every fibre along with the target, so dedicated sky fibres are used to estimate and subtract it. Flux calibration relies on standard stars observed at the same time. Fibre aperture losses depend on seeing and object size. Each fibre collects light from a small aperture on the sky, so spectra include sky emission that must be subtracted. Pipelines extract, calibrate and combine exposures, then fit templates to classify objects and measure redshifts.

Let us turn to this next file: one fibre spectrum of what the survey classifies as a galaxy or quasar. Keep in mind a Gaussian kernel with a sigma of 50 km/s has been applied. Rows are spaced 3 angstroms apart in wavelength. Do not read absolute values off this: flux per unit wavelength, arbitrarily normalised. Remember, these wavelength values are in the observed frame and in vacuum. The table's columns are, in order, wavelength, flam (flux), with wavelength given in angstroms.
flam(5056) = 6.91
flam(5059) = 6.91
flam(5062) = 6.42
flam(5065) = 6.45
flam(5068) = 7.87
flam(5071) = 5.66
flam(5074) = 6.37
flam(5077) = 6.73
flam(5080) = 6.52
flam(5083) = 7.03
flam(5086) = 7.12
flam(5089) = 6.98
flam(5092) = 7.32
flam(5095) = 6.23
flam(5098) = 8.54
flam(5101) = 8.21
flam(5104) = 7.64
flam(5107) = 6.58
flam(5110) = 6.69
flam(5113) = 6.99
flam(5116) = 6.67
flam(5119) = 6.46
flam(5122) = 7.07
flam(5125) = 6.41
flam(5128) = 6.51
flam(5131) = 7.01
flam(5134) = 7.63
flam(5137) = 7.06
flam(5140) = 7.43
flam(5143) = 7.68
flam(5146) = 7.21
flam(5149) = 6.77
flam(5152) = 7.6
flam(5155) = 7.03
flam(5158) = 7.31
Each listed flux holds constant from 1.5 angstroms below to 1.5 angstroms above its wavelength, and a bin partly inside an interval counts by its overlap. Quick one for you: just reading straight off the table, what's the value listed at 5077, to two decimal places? 6.73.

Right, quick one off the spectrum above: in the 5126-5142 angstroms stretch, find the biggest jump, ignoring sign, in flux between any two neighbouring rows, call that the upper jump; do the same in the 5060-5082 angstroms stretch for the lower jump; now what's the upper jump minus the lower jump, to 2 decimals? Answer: -1.59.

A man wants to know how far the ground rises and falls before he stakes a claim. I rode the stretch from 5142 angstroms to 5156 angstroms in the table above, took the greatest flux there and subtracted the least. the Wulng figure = 0.91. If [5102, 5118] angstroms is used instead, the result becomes 1.06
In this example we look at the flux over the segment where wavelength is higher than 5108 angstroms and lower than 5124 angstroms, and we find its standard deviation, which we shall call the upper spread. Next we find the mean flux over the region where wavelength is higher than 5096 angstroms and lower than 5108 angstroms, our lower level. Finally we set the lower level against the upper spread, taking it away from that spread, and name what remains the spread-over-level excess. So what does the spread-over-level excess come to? -7.5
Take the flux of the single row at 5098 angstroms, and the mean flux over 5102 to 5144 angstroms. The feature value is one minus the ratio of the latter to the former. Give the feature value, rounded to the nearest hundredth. 0.18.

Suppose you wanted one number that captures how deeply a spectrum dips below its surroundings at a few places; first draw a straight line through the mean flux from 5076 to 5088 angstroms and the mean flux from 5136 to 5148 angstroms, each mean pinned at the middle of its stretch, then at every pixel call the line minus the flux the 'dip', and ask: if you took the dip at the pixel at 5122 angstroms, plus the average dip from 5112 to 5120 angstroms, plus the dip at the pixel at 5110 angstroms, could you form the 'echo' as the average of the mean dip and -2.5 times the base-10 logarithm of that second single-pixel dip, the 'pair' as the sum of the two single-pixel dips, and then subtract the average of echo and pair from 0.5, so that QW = -0.11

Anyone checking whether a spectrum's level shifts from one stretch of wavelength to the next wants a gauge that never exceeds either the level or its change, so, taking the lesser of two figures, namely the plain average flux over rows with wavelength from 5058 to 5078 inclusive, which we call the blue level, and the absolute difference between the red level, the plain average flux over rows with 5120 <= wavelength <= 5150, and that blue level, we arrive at 0.45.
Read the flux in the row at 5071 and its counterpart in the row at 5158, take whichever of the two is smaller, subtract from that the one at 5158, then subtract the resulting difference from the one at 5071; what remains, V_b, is 7.31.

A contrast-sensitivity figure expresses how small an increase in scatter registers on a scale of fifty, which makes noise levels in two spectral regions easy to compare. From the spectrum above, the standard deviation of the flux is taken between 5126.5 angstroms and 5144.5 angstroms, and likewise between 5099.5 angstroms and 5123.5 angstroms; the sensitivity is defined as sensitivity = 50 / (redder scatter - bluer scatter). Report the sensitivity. -321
